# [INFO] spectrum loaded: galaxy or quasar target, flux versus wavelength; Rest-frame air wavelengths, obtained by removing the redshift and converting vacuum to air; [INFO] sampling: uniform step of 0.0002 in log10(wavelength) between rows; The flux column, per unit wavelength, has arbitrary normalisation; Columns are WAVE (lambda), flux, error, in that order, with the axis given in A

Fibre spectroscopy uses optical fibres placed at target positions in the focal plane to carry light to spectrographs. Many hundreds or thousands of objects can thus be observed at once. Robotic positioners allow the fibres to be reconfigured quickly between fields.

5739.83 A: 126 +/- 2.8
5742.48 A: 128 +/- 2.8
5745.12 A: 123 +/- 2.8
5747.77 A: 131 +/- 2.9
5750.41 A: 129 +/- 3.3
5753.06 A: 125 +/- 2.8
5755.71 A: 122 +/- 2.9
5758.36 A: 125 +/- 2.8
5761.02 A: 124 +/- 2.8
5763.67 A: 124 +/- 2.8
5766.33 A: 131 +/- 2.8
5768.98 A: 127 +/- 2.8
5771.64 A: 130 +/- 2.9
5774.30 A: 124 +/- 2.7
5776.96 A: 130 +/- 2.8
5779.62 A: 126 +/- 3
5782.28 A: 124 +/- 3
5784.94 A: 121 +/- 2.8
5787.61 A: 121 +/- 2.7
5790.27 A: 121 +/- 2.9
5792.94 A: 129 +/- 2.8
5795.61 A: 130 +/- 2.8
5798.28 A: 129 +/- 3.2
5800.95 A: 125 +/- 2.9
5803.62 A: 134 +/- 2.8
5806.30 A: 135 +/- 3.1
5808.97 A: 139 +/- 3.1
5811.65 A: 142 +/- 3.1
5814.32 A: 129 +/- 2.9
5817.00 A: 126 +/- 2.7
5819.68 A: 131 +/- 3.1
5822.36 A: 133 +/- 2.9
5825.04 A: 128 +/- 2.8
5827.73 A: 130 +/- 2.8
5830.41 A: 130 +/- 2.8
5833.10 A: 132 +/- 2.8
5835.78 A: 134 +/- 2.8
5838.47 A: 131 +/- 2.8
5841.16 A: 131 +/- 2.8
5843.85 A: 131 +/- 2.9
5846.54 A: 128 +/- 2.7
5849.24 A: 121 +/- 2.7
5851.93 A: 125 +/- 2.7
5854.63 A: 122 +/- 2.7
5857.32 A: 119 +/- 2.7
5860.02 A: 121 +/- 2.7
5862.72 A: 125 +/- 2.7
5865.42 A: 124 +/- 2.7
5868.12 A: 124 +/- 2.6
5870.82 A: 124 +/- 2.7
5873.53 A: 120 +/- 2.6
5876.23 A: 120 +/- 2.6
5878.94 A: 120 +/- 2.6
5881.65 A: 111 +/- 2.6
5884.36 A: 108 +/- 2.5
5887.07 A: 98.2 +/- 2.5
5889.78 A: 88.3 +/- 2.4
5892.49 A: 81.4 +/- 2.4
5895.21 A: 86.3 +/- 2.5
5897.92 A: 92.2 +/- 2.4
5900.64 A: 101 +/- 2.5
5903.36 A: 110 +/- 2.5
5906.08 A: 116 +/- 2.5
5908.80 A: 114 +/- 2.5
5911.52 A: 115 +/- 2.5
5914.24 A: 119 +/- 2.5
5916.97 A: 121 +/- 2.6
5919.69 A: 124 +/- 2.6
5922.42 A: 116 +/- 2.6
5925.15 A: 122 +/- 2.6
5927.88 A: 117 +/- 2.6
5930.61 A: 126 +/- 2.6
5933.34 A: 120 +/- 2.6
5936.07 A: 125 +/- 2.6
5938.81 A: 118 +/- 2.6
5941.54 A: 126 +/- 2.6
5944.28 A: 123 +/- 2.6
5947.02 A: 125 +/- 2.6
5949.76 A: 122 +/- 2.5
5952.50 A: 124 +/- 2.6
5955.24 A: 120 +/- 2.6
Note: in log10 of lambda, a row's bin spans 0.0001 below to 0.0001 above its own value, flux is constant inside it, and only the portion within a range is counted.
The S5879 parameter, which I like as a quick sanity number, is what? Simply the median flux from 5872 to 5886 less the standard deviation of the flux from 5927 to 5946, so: 116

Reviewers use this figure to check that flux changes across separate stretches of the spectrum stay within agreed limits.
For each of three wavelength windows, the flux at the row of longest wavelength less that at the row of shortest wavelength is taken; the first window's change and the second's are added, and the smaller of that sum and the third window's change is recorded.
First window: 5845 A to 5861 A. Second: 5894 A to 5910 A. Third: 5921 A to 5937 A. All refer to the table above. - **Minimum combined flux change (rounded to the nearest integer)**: 9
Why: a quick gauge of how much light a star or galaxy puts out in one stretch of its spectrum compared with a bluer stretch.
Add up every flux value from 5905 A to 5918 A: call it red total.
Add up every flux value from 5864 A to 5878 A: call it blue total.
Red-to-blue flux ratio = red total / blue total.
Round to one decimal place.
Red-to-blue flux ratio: 1.0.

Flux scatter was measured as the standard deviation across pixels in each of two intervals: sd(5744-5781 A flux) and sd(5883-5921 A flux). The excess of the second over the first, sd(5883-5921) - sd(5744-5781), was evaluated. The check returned 11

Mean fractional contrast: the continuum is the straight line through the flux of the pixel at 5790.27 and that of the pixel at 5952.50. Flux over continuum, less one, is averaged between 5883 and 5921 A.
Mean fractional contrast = -0.14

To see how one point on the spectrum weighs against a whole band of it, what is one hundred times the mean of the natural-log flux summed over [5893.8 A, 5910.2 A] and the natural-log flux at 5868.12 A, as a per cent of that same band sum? 58.7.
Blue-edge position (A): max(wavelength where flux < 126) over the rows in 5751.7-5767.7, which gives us 5763.67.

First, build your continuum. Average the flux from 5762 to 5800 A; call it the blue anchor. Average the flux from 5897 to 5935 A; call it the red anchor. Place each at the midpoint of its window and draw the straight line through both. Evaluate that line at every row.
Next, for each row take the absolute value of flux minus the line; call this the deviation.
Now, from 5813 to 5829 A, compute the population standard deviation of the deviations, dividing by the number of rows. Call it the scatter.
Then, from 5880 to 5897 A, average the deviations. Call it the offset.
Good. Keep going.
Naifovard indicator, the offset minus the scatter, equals 19.6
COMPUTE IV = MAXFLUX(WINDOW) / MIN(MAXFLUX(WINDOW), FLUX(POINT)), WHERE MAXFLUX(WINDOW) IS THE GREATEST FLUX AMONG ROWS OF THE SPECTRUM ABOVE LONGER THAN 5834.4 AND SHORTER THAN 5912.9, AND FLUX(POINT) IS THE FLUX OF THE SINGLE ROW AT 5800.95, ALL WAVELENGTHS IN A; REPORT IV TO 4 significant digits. 1.072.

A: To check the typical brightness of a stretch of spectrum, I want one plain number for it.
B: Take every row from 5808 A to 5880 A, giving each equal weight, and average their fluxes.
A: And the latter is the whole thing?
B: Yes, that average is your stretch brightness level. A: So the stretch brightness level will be 127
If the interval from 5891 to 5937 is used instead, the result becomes 112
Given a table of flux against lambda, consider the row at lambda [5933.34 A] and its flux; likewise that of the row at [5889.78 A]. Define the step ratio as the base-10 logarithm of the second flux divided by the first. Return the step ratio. -0.13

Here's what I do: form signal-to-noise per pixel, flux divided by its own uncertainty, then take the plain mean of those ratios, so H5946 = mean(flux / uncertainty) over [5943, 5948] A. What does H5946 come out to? 47.7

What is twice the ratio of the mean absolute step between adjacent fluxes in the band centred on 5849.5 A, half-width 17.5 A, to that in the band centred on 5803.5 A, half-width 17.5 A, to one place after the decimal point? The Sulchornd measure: 1.2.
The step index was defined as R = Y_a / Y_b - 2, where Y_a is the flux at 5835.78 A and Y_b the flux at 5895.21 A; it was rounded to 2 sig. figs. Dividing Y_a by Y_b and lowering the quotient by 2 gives -0.45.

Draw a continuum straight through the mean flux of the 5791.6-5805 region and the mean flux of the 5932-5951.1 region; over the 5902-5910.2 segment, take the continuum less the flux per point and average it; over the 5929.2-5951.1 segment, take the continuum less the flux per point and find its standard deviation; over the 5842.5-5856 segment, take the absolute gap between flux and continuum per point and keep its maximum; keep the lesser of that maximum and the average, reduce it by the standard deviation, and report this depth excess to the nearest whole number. 3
